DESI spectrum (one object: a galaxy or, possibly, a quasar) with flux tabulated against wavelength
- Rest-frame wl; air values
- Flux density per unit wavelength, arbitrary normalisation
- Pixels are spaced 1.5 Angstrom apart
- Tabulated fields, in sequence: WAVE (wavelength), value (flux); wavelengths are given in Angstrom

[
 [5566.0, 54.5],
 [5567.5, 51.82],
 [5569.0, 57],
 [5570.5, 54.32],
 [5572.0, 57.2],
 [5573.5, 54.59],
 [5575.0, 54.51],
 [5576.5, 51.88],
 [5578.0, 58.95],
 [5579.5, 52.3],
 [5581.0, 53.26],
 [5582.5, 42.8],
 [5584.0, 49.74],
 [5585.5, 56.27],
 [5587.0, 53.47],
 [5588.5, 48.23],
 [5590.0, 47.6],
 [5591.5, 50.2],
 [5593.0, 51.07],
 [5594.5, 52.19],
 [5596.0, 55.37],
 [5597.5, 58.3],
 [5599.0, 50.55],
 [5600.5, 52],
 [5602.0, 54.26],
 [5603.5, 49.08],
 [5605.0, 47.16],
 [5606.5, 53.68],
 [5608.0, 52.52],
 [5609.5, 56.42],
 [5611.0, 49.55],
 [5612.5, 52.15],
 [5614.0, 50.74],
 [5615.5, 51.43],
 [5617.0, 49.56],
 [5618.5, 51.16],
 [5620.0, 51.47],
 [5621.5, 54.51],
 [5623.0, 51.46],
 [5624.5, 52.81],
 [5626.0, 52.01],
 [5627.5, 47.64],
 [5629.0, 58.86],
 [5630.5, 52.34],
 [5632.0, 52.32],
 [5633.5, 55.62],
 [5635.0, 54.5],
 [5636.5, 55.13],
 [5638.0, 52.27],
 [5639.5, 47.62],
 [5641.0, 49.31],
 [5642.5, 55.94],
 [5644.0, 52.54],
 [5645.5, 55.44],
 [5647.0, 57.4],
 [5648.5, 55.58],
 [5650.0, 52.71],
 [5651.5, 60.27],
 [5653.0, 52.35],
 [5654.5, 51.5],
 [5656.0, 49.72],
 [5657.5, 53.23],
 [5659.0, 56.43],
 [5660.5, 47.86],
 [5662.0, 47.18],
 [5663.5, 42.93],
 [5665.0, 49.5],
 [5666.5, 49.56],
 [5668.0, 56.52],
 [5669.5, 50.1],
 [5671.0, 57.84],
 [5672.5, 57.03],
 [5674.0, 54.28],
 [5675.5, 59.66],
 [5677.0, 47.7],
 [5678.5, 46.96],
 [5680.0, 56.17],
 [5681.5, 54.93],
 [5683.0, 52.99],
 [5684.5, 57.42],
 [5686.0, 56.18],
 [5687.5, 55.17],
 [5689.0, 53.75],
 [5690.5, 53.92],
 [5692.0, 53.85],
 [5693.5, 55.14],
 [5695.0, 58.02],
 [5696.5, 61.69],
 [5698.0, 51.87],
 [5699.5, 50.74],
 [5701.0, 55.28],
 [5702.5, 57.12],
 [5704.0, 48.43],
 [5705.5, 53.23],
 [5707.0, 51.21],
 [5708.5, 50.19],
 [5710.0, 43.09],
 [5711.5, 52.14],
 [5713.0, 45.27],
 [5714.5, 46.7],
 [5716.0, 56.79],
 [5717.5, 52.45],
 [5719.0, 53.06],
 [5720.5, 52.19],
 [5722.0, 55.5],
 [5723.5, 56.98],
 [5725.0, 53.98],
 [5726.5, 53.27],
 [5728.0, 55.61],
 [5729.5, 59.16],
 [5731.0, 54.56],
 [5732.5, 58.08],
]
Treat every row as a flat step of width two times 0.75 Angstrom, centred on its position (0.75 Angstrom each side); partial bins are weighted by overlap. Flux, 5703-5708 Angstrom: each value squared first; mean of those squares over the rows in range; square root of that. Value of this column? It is 51.0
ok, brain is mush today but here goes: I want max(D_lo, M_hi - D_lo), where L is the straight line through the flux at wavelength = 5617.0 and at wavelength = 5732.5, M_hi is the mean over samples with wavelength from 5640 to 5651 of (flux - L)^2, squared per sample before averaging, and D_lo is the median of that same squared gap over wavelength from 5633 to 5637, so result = 17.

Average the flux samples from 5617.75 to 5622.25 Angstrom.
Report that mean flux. 52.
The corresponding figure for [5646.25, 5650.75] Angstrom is 55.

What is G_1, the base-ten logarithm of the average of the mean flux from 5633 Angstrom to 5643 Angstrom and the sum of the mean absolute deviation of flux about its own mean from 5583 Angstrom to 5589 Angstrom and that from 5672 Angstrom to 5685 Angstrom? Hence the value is 1.47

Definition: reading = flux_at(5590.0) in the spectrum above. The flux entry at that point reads 47.6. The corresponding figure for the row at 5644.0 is 52.54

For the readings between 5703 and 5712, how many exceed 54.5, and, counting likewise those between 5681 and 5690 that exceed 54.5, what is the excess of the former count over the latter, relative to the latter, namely -1.0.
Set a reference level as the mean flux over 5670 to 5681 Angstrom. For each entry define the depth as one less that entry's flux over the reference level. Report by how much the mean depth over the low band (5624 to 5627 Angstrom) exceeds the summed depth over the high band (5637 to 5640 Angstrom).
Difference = -0.12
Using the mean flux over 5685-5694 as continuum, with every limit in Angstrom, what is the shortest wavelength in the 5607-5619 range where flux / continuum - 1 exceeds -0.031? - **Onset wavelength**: 5609.5 Angstrom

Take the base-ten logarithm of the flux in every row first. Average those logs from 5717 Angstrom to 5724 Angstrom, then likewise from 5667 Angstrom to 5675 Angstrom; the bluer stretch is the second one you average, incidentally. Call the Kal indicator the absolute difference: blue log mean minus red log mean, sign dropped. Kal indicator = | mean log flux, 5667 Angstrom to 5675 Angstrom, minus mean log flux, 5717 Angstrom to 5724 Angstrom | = 0.0086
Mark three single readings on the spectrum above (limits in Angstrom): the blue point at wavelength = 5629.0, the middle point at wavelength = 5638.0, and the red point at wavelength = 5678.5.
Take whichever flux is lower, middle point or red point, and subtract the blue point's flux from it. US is -12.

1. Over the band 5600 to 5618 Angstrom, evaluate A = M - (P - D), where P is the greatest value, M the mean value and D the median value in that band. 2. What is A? 46.8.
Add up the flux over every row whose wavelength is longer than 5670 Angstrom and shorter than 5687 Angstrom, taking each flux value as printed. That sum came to 601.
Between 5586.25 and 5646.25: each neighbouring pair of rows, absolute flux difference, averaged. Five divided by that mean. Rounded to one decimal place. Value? 1.6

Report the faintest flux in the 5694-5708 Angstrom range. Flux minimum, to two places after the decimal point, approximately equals 48.43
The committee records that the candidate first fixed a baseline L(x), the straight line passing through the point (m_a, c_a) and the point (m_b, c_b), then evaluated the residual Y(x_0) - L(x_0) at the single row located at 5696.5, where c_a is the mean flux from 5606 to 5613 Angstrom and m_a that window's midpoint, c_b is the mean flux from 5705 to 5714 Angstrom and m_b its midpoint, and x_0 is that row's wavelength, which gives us 12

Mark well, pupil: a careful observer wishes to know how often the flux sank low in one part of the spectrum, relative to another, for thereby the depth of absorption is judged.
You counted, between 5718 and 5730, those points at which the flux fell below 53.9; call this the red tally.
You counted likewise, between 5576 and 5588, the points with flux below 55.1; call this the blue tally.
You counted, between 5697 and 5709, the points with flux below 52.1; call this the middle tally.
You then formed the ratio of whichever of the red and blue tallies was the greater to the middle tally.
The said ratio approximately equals 1.2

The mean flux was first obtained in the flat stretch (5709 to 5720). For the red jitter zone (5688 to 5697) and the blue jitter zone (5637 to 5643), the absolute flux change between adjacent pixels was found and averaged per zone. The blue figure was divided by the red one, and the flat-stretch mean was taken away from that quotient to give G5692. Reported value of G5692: -47.3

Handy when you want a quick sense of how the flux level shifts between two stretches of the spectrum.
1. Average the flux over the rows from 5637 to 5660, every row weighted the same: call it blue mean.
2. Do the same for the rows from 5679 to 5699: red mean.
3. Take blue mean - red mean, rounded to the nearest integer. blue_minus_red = -2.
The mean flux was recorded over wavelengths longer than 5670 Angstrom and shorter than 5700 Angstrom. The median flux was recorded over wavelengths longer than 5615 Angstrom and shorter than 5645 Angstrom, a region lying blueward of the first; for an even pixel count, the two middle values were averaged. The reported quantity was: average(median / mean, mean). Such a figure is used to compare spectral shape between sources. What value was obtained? 27.9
